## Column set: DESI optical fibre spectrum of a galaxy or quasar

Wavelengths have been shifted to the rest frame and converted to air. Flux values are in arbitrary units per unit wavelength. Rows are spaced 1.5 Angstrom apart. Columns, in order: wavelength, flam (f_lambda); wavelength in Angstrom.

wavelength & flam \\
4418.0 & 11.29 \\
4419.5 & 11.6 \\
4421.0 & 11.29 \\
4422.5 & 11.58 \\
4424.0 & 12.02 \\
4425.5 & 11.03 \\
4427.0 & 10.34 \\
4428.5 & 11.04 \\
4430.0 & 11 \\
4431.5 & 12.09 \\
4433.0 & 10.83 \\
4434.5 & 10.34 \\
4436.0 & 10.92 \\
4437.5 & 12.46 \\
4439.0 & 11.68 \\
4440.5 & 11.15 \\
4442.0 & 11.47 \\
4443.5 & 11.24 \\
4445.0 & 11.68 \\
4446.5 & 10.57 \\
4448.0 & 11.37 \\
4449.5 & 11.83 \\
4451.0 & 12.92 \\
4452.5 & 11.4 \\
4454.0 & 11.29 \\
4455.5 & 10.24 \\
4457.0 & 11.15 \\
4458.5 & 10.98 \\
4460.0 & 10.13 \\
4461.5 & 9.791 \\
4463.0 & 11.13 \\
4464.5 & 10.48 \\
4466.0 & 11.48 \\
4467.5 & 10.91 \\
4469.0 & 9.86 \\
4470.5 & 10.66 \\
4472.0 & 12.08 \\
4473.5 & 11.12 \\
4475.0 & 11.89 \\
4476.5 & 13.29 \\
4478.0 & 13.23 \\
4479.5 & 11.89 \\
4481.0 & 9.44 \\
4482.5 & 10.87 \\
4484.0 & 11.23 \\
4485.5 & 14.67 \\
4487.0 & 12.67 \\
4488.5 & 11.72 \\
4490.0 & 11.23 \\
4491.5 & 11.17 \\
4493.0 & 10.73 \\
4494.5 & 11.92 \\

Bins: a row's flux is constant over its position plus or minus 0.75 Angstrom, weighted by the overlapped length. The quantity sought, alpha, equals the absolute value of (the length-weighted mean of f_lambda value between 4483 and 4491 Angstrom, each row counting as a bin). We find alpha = 12.22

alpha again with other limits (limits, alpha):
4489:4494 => 11.12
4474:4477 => 12.41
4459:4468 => 10.66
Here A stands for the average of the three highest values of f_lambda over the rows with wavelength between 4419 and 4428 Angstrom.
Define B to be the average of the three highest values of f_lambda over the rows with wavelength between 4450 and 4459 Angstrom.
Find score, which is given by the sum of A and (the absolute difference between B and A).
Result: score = 11.9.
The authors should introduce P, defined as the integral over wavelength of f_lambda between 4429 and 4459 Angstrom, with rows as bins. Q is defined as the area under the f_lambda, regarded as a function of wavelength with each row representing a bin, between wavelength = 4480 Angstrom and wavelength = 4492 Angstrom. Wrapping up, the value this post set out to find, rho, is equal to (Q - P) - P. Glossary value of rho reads -540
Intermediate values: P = 340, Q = 140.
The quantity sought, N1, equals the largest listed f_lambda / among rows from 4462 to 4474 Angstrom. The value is 12.08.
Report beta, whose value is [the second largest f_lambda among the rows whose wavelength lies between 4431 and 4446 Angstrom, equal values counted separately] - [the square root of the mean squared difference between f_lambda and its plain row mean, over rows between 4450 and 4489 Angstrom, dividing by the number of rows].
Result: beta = 10.90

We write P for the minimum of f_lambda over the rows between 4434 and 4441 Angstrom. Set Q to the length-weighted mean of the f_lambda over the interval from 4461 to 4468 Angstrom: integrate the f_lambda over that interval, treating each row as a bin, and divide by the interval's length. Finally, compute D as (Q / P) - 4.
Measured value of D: -2.96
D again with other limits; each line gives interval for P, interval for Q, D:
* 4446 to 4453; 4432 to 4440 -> -2.93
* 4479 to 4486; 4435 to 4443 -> -2.78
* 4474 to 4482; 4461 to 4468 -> -2.86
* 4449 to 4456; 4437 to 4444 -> -2.87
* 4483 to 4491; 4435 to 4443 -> -2.98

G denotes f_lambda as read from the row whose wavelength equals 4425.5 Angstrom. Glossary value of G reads 11.03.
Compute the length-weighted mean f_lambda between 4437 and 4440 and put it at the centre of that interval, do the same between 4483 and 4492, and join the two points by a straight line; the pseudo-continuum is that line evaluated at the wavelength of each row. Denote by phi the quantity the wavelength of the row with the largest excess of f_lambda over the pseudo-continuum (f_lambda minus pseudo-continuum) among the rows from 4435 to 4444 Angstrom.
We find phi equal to 4437.5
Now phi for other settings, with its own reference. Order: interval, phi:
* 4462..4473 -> 4472.0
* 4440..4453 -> 4451.0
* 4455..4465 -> 4457.0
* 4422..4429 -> 4424.0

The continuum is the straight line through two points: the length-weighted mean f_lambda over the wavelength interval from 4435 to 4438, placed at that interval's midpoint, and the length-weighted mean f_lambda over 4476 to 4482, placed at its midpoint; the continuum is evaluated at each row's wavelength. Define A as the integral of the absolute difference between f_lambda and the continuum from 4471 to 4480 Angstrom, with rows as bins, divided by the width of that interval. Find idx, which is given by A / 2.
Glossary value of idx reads 0.34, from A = 0.68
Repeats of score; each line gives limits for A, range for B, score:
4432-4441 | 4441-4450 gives 11.9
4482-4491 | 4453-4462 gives 14.9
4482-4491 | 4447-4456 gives 14.0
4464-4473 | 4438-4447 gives 11.6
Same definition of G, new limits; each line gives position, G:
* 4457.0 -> 11.15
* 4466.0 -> 11.48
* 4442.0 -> 11.47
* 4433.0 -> 10.83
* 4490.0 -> 11.23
